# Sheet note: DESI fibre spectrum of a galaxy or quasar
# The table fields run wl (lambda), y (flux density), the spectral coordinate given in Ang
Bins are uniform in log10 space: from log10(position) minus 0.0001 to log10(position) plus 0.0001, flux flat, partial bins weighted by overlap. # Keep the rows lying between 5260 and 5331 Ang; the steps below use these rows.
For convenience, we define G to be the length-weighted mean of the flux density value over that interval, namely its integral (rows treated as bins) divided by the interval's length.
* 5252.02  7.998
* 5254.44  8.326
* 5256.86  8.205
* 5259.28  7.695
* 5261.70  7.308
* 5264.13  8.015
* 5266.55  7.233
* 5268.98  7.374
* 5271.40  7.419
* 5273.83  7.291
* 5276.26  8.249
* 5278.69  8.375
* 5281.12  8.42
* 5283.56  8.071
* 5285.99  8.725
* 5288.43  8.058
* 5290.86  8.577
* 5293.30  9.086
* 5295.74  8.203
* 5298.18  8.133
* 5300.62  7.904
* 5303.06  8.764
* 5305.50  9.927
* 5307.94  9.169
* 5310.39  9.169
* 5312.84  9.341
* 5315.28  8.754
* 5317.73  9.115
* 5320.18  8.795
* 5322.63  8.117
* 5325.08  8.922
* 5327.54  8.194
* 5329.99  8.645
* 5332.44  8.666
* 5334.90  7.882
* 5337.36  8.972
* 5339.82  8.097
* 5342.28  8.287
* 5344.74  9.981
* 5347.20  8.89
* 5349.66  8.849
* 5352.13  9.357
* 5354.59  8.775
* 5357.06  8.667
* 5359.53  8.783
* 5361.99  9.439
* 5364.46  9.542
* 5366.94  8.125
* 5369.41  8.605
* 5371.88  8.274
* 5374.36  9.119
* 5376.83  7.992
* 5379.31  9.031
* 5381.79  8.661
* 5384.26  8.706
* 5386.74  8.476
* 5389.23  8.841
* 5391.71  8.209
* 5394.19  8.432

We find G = 8.4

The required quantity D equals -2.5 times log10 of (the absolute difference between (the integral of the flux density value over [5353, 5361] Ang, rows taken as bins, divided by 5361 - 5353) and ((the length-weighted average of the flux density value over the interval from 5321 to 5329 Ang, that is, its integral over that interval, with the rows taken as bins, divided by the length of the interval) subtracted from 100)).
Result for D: -4.79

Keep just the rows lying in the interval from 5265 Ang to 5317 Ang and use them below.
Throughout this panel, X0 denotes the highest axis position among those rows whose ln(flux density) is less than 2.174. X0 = 5315.28 Ang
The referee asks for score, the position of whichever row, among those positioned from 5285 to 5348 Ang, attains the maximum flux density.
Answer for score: 5344.74 Ang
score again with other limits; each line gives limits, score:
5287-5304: 5293.30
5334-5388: 5344.74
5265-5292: 5285.99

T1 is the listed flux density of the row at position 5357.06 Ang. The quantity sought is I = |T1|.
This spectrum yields 8.7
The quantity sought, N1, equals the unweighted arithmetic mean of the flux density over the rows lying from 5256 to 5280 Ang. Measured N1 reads 7.72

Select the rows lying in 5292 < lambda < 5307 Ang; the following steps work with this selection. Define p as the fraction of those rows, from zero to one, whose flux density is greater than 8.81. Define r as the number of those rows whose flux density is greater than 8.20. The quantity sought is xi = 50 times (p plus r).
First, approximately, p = 0.33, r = 4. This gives 217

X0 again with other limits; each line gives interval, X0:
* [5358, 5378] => 5376.83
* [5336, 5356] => 5354.59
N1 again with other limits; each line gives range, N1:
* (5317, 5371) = 8.76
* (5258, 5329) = 8.36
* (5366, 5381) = 8.52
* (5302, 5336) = 8.82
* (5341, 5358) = 8.97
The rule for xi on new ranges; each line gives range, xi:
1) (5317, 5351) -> 521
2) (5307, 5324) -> 329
